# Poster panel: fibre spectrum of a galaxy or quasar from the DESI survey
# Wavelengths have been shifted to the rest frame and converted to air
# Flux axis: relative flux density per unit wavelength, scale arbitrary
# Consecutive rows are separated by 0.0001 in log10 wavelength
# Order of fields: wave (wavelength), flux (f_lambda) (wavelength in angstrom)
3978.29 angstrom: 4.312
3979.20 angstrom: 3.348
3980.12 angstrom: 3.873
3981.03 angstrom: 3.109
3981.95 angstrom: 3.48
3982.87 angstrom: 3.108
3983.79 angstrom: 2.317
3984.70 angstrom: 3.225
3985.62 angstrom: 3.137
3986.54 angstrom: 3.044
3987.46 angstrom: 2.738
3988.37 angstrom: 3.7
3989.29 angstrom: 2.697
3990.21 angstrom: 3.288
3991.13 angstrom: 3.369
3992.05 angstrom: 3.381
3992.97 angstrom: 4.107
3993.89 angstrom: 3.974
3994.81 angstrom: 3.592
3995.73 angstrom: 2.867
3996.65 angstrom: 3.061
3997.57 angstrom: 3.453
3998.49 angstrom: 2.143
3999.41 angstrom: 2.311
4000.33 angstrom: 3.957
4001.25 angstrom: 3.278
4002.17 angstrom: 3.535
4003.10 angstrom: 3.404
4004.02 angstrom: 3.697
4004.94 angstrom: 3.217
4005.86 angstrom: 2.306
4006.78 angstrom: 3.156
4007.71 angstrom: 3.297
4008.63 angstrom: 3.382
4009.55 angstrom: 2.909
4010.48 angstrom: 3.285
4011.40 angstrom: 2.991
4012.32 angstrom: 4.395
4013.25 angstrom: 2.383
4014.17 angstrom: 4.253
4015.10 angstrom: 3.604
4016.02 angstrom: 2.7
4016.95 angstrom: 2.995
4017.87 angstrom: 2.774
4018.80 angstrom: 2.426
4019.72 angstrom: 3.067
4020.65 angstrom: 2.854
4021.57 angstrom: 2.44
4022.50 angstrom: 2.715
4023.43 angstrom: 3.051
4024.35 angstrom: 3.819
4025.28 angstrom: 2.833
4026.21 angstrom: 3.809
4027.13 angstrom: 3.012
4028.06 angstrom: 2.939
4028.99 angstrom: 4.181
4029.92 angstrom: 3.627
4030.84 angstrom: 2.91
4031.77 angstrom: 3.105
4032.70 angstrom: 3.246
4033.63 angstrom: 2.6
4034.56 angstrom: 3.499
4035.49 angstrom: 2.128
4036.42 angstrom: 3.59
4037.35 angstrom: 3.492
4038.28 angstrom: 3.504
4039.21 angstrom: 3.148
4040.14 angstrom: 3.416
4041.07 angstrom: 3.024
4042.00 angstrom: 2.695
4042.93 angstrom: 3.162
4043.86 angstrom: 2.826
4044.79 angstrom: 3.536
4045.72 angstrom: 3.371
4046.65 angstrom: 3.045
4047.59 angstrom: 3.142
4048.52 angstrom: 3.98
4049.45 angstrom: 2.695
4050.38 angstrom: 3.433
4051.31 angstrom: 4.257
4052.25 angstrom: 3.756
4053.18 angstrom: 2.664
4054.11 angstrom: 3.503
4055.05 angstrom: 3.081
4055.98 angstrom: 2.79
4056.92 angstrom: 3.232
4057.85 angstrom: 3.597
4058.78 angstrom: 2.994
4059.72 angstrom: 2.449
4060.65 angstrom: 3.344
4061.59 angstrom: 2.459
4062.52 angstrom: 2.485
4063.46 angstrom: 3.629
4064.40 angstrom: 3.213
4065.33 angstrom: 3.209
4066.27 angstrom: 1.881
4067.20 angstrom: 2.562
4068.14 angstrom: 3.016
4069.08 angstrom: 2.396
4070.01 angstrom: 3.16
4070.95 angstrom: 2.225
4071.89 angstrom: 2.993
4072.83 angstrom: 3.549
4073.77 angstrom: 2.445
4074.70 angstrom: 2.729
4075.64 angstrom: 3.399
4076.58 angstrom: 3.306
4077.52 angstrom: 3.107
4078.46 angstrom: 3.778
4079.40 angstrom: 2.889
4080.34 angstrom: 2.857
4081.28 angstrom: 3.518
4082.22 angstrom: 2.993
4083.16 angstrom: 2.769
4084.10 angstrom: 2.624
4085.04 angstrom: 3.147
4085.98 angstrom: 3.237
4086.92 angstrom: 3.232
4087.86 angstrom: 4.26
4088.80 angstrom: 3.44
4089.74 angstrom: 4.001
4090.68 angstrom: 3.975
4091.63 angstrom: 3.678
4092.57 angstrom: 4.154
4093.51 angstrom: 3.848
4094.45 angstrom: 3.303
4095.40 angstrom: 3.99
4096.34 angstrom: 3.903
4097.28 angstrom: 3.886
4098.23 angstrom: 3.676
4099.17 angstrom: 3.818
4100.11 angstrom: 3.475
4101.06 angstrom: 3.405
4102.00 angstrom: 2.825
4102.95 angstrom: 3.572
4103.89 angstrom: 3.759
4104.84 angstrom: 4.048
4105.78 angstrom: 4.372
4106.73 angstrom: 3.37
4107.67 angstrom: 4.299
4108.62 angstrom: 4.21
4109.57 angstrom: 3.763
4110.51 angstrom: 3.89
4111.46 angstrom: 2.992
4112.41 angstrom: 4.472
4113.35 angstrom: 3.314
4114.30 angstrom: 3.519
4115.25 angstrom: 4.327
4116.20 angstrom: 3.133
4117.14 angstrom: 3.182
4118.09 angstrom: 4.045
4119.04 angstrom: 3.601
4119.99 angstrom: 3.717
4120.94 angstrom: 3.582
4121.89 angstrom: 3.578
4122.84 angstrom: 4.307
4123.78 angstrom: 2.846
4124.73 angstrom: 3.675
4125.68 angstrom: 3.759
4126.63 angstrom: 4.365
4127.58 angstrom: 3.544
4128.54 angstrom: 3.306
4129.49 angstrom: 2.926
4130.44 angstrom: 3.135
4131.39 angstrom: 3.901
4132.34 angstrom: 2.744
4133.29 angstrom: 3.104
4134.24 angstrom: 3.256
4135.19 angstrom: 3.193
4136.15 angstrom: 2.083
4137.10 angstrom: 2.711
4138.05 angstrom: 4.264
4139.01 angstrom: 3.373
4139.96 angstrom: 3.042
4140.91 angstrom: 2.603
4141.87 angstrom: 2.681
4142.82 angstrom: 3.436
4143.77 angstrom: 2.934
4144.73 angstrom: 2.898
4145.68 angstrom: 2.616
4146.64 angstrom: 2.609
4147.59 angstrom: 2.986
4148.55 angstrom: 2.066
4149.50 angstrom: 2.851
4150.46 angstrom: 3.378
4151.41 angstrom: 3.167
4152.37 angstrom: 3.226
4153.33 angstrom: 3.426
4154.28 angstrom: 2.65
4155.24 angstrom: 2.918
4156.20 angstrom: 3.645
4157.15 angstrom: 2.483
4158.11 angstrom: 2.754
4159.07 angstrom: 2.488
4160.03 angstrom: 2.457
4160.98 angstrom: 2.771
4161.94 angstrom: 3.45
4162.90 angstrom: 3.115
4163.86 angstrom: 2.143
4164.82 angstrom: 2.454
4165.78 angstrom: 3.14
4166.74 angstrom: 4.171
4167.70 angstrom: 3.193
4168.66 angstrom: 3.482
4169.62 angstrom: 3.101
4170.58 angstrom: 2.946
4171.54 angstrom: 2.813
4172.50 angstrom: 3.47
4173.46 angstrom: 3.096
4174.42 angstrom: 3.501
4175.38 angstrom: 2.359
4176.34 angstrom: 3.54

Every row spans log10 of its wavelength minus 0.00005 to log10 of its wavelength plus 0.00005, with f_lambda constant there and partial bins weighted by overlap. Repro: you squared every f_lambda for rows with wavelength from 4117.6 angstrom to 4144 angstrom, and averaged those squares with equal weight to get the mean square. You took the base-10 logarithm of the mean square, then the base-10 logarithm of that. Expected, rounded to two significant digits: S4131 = 0.026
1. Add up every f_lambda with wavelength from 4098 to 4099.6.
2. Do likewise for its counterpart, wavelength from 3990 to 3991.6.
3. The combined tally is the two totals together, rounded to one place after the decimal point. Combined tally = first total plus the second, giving 14.2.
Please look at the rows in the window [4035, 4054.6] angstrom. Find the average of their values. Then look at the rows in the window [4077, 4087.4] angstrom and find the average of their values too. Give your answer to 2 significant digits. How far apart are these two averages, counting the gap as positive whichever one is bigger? 0.15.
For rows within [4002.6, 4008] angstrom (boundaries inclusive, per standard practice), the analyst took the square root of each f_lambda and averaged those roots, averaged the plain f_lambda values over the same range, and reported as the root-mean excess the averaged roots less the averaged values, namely -1.40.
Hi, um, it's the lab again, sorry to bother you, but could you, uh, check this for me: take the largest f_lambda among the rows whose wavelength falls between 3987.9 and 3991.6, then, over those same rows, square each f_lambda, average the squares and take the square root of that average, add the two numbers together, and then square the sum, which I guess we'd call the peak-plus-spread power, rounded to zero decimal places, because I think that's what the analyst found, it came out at 49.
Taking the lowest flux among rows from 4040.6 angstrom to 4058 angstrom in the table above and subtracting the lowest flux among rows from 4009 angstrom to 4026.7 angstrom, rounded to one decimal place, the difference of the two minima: 0.3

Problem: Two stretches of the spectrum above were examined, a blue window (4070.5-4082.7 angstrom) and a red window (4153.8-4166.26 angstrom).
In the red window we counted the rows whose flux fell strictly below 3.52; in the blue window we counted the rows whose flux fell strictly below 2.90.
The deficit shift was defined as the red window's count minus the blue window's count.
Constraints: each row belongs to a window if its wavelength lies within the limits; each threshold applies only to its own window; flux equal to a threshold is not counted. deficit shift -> 7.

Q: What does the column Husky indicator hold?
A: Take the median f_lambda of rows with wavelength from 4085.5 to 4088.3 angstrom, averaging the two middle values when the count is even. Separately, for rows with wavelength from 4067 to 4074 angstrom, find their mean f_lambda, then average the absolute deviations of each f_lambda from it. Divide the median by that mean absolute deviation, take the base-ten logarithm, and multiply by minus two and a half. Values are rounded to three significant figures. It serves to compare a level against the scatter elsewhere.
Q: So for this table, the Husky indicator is -2.31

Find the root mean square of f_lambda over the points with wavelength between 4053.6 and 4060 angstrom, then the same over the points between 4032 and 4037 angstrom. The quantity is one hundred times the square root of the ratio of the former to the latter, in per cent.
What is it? 101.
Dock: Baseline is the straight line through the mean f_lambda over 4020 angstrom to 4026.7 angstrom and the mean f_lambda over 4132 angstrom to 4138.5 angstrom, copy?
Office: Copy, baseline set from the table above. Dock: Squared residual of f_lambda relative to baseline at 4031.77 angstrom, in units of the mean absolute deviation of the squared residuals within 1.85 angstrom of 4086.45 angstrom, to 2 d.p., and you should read 0.00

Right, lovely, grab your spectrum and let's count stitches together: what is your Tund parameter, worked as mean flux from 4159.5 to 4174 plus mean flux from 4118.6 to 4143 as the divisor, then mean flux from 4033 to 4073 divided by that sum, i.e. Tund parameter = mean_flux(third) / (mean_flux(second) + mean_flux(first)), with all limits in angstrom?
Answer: 0.483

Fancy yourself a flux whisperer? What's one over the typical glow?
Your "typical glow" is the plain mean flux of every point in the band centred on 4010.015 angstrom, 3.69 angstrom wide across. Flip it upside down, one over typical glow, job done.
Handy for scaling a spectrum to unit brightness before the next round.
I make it 0.318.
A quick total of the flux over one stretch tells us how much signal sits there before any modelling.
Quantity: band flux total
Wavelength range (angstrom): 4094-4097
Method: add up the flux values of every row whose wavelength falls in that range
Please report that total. 11.2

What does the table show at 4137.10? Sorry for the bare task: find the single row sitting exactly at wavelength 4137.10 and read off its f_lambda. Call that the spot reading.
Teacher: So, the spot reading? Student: 2.711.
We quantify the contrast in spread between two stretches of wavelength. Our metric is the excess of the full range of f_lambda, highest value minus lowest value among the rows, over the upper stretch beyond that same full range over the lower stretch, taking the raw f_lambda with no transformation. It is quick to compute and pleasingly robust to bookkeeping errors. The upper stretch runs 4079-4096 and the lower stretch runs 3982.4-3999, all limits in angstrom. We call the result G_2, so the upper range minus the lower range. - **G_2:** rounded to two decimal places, -0.33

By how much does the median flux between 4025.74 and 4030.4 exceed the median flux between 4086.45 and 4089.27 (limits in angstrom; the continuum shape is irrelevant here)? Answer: 0.19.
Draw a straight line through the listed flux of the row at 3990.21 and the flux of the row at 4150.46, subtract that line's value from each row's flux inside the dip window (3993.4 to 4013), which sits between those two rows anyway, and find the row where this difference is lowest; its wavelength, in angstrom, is 3998.49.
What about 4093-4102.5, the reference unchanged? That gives 4102.00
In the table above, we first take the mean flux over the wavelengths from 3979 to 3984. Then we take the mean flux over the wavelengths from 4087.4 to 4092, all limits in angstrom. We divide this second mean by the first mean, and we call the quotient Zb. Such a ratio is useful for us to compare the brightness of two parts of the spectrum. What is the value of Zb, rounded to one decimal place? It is 1.2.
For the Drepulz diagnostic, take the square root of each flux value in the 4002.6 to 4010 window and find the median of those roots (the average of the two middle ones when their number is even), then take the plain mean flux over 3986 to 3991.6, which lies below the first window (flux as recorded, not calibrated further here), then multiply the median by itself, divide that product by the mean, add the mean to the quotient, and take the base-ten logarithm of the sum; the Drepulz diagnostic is 0.621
